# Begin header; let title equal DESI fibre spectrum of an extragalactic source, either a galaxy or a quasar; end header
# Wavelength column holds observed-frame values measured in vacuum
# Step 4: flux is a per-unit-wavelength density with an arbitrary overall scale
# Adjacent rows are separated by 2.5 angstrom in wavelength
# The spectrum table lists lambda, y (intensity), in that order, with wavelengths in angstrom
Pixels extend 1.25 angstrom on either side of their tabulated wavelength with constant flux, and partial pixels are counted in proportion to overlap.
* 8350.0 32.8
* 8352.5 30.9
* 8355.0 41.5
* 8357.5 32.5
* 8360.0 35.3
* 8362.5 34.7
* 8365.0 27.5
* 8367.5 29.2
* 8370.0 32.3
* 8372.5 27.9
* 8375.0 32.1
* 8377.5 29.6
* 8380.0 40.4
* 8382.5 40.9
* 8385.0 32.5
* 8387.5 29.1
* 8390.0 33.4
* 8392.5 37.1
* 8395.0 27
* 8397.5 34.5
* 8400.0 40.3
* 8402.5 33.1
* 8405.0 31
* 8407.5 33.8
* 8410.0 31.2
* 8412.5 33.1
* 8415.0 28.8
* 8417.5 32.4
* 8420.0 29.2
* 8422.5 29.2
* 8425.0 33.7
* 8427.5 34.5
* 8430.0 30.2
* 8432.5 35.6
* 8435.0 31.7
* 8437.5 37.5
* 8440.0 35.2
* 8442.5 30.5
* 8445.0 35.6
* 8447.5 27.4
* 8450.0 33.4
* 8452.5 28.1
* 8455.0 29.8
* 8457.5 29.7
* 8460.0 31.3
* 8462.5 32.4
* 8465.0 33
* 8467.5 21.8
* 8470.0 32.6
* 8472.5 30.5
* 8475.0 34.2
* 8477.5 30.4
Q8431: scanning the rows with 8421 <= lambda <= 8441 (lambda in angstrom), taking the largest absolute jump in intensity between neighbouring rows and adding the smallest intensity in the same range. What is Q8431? 35.0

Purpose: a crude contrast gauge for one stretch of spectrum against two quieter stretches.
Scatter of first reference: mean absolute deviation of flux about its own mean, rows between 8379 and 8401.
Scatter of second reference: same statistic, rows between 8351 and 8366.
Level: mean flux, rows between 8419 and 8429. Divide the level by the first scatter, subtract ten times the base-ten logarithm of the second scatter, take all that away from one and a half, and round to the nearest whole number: -1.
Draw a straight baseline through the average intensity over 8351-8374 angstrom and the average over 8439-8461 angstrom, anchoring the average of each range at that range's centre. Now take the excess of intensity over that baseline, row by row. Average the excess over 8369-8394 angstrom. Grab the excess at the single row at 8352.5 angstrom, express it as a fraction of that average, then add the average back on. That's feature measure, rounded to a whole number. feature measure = 0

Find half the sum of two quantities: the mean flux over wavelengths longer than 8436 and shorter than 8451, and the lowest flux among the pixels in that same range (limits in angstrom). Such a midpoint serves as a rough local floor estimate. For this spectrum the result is 30.3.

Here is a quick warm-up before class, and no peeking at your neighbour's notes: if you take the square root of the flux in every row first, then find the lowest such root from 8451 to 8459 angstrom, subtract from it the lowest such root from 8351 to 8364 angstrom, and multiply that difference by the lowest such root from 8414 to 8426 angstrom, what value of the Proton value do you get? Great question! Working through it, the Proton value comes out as -1.4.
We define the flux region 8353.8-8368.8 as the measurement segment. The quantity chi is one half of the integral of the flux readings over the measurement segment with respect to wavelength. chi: 251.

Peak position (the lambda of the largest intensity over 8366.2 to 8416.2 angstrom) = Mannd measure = 8382.5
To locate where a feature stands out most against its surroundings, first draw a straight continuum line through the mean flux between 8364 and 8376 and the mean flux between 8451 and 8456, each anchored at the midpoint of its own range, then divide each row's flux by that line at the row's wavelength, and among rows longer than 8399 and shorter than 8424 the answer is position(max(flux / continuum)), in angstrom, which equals 8400.0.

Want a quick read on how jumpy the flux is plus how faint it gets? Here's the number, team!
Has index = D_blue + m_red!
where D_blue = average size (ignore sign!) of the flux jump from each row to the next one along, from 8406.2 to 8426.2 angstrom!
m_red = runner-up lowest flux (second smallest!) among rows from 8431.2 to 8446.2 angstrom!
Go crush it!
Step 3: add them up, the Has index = 34.6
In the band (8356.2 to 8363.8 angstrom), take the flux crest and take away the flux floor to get 3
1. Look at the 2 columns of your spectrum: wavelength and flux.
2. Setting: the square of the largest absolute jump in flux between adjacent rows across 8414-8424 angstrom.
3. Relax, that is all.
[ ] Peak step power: 13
